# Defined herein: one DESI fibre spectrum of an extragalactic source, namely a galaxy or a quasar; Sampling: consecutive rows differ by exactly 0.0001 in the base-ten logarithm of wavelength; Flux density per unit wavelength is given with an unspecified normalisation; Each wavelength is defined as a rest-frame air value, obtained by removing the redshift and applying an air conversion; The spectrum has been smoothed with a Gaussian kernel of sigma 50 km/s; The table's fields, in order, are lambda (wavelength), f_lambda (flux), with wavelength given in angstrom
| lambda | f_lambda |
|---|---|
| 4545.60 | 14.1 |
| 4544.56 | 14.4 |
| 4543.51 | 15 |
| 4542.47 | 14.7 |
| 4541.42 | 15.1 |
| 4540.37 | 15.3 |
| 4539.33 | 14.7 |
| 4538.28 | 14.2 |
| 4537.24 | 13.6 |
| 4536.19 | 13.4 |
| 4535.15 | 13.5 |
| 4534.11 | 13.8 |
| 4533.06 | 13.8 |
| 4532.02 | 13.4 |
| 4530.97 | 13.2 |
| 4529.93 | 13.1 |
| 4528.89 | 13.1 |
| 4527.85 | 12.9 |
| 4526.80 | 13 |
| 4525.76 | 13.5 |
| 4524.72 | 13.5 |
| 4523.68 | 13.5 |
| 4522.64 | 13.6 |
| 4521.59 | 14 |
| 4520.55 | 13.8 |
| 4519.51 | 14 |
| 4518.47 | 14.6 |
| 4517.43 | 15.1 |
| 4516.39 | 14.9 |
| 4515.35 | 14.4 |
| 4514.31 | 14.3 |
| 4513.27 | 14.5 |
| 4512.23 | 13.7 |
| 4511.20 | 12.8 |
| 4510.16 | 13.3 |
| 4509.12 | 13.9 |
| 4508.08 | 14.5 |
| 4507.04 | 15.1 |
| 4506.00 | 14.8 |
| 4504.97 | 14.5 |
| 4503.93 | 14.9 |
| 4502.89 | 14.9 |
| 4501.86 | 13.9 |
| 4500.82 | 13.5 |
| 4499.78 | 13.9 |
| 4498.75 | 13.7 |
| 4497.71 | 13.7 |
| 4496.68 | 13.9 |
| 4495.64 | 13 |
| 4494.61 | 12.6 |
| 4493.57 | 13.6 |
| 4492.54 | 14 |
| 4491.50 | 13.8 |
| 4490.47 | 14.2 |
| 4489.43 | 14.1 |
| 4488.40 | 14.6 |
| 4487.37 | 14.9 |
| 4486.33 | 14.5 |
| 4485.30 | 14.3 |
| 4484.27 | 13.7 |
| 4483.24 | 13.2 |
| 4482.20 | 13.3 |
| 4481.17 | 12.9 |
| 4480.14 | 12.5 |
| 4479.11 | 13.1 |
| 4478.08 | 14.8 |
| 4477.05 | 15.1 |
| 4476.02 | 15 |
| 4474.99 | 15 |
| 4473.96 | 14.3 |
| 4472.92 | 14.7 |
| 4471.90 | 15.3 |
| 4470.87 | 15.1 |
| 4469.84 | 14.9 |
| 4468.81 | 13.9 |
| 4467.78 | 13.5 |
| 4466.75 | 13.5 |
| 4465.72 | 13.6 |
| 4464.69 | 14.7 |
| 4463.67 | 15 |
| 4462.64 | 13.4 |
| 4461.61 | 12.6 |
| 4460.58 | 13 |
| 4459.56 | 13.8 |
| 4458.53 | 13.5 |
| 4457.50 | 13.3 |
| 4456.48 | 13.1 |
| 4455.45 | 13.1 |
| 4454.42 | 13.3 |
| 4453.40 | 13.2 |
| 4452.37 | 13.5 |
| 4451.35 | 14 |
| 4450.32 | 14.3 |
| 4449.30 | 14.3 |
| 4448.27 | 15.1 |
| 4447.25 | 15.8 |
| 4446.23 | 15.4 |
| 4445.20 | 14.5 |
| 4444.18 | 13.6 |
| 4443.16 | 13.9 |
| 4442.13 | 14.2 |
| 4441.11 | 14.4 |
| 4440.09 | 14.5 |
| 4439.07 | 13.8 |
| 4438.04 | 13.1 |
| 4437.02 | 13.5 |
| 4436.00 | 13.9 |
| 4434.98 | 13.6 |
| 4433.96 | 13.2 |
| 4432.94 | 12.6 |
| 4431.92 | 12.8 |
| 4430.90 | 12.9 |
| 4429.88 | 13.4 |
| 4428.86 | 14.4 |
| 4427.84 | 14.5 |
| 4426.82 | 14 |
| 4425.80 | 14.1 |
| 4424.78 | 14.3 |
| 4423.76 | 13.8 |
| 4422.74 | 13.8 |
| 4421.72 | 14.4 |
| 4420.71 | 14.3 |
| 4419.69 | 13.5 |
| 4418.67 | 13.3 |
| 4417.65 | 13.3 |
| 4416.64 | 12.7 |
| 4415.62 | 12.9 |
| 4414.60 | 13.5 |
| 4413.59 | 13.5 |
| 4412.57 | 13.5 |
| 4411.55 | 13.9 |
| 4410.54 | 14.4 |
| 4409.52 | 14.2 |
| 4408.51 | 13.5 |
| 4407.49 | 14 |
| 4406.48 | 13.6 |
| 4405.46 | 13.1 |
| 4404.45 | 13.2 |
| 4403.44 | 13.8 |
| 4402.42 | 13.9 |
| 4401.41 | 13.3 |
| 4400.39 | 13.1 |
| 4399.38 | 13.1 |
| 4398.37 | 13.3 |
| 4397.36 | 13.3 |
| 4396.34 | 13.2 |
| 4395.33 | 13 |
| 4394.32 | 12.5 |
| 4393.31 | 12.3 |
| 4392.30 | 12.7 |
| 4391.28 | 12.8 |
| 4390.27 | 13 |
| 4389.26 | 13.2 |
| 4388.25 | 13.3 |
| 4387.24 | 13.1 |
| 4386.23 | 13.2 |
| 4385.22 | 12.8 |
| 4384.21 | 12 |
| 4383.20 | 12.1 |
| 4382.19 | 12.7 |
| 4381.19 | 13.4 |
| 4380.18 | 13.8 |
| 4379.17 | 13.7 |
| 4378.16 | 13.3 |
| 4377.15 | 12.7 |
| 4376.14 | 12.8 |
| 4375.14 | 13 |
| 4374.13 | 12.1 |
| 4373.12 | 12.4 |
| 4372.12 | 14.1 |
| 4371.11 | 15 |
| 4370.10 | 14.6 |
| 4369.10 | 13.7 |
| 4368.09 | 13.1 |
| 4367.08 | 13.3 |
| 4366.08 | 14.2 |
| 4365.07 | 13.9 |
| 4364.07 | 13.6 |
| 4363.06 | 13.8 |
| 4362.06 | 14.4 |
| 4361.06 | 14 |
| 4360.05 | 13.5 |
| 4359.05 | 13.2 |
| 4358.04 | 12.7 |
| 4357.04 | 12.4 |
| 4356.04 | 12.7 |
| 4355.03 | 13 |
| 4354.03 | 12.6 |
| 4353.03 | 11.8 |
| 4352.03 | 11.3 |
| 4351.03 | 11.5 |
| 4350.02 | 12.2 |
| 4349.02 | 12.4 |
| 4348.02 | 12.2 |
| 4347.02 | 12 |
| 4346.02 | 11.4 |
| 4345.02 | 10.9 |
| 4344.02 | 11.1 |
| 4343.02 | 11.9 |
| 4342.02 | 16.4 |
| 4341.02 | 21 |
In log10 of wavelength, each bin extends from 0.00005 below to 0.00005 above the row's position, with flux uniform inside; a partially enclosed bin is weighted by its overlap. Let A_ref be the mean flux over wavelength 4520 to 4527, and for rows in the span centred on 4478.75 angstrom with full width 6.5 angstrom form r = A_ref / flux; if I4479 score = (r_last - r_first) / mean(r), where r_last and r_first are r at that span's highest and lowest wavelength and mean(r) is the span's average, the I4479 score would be 0.15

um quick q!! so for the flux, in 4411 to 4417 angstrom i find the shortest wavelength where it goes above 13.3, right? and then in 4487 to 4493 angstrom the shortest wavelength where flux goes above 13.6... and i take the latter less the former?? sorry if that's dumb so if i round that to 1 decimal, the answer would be 75.8 angstrom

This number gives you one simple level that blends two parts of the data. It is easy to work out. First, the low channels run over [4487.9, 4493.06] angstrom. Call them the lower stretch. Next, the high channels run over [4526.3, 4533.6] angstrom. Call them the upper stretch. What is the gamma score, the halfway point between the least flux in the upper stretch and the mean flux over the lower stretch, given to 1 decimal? 13.5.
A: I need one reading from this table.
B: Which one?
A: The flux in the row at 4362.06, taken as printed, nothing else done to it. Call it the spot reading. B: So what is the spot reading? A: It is 14.4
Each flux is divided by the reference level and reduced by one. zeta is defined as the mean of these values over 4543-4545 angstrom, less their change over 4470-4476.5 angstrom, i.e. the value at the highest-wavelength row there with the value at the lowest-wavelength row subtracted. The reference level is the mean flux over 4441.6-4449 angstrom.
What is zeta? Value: 0.01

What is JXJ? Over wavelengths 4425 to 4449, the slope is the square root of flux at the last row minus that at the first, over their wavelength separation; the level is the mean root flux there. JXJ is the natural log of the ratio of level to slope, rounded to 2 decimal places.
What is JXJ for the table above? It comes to 6.46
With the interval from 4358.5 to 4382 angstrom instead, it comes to 8.00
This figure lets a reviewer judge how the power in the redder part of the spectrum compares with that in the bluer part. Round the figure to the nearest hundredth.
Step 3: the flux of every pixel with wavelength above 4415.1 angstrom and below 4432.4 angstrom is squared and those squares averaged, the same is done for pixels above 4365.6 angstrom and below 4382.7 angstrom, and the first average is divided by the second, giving 1.04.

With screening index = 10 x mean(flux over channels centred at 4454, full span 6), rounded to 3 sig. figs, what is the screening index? 134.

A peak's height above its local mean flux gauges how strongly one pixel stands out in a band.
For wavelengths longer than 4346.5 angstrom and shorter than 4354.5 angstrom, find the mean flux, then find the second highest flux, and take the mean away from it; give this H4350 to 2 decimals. 0.40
